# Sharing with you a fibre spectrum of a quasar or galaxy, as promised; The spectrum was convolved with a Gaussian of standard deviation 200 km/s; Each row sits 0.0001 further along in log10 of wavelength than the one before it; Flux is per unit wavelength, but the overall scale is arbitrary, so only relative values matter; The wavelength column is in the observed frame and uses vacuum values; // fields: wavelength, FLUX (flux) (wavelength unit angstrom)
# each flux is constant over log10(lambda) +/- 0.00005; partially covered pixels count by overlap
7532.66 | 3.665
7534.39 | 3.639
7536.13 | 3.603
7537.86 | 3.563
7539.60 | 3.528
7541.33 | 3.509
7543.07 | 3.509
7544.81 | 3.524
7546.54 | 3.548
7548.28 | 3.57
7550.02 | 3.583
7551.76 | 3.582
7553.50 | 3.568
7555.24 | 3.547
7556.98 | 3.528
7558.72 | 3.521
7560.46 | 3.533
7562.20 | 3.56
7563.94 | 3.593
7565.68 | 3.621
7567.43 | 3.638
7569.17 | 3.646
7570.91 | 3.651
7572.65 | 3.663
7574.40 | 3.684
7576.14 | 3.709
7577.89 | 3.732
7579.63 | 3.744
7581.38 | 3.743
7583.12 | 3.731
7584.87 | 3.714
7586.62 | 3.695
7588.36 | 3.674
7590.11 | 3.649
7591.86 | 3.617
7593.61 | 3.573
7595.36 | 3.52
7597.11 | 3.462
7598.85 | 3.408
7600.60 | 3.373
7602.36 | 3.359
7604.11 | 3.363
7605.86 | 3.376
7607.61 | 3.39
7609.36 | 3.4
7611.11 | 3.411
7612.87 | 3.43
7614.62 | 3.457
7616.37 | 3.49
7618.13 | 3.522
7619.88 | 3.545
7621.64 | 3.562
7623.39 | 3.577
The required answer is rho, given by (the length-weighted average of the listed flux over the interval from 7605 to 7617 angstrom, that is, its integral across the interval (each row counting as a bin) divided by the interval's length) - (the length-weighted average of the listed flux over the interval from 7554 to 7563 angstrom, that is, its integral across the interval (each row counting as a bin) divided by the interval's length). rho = -0.12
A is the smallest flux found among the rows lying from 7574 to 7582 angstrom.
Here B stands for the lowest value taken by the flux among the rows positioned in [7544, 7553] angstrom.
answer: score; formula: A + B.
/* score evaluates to 7.21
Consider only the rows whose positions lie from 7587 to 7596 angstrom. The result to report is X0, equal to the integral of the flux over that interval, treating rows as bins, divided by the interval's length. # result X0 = 3.61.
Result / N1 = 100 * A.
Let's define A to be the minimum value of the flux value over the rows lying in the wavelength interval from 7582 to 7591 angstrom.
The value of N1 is 365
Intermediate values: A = 3.649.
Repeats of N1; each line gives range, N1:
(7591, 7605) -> 336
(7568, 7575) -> 365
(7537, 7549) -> 351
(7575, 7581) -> 371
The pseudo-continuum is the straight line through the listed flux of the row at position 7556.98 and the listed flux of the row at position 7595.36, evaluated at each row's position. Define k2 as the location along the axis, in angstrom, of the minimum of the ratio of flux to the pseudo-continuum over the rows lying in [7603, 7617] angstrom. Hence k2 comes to 7604.11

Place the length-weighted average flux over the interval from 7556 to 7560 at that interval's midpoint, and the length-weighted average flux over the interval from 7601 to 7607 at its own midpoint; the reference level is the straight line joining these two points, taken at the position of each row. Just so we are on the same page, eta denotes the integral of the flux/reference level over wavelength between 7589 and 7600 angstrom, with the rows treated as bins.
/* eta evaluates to 11 angstrom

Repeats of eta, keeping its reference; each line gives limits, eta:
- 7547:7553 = 6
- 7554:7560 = 6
